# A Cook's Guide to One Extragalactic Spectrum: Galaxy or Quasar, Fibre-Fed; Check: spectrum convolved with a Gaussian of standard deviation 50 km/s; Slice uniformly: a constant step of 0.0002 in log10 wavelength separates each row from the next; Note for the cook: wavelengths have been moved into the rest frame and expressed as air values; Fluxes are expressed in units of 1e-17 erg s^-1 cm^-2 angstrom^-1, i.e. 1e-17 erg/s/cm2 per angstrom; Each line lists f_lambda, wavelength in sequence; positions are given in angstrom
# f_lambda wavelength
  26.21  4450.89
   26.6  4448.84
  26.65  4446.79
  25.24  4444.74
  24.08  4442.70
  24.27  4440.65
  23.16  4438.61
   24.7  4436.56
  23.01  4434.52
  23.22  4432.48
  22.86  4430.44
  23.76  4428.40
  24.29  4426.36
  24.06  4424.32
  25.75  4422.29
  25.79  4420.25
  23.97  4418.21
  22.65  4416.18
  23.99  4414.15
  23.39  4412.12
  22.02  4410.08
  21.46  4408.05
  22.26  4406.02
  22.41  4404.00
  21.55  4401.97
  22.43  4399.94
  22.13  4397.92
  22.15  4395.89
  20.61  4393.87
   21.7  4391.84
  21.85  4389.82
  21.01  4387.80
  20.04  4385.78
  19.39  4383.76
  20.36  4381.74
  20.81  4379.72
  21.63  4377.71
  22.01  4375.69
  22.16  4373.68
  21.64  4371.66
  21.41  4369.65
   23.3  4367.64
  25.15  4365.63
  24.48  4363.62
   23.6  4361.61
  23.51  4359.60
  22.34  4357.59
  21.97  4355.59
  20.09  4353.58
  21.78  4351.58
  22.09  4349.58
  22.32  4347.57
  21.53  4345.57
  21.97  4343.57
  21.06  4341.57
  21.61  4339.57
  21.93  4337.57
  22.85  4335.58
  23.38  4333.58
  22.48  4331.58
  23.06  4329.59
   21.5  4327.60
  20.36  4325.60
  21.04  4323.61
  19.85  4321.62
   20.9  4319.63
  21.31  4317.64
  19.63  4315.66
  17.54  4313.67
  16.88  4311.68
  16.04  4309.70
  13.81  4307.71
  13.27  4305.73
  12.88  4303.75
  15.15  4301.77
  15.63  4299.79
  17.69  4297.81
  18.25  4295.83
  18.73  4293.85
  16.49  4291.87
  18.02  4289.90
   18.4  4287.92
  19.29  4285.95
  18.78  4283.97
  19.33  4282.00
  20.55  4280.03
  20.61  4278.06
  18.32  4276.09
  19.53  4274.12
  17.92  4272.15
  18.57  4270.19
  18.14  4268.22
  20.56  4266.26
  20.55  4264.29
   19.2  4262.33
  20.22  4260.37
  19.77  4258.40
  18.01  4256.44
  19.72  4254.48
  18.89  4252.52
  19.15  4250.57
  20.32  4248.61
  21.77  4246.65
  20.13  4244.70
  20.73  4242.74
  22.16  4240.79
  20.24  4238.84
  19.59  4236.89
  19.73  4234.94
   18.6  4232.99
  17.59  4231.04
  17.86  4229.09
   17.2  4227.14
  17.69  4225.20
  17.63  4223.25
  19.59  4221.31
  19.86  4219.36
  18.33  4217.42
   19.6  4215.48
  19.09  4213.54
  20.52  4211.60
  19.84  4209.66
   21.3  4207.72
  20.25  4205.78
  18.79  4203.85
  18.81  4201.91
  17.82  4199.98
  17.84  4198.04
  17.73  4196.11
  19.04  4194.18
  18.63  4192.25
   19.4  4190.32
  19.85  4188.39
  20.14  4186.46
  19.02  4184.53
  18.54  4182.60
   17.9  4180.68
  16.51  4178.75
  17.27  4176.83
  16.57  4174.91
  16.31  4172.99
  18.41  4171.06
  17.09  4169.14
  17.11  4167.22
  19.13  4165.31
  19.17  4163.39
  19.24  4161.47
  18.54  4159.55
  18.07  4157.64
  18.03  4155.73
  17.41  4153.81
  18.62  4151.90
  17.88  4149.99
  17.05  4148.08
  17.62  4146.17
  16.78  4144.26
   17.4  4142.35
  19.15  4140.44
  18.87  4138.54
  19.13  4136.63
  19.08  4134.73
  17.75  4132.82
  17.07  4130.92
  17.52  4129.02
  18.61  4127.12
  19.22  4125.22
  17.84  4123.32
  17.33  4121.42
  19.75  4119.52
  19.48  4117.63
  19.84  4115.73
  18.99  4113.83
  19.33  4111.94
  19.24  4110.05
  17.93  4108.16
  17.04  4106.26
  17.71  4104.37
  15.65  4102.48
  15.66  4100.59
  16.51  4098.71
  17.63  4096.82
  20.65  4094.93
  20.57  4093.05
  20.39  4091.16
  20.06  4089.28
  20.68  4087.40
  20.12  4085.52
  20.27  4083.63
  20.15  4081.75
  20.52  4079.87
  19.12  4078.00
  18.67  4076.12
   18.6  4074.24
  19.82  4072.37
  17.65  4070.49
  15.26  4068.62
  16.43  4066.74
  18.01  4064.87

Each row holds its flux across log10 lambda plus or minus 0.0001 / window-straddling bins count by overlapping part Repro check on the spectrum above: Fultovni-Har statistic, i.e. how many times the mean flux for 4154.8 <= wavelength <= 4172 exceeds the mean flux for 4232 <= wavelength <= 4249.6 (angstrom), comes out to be 0.90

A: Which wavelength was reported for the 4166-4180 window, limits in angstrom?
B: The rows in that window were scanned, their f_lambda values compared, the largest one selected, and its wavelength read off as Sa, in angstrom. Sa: 4171.06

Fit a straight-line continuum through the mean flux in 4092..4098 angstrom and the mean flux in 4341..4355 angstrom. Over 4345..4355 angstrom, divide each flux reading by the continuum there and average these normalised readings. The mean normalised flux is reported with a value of 1.00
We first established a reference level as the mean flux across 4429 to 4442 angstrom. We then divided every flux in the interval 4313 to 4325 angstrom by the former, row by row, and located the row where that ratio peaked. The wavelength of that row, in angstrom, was 4317.64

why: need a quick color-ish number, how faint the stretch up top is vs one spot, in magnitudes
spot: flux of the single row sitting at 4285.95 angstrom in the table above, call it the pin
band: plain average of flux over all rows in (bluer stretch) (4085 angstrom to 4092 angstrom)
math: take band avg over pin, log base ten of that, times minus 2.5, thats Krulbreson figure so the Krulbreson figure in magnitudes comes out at -0.06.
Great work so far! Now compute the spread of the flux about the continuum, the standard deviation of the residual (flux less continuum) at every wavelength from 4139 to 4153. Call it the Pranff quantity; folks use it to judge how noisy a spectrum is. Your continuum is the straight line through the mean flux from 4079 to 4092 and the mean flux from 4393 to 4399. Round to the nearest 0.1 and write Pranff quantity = 0.8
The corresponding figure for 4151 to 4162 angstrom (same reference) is 0.6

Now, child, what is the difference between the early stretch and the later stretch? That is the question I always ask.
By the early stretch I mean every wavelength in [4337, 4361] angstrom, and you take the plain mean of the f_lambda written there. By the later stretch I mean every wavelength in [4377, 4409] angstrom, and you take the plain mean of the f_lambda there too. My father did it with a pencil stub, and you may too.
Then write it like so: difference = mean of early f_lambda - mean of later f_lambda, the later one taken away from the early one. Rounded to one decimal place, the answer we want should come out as 0.5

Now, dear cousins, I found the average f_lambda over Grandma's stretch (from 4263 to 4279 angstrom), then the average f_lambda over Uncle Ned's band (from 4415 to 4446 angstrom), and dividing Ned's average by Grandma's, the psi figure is 1.25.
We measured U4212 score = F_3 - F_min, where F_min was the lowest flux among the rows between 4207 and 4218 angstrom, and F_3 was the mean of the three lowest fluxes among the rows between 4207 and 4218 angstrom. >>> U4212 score 0.68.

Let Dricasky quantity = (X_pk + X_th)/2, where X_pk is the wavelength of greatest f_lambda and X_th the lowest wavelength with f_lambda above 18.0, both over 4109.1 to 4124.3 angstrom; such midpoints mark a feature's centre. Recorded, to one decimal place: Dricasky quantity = 4112.9 angstrom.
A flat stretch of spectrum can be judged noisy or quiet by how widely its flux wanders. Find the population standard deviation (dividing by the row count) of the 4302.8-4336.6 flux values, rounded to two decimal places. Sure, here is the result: 3.40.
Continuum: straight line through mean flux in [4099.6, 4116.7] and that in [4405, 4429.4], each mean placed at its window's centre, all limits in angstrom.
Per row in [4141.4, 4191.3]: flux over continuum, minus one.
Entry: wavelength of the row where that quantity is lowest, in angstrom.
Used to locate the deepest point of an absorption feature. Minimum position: 4172.99 angstrom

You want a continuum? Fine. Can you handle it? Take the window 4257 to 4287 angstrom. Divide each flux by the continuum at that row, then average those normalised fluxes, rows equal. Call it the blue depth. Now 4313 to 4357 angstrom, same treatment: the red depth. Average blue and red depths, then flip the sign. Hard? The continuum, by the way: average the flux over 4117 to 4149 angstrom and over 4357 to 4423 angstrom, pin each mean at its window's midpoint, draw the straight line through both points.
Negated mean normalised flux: -0.97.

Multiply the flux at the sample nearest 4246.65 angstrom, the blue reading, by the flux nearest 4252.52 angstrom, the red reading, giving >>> 411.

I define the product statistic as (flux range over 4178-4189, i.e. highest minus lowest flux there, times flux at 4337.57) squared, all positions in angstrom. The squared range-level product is 6337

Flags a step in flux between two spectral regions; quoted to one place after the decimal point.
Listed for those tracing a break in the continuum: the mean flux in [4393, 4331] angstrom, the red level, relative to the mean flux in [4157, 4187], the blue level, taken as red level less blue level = 3.9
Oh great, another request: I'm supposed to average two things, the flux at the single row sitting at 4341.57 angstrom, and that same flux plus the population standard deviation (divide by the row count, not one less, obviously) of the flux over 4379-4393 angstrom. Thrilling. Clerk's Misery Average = 21.5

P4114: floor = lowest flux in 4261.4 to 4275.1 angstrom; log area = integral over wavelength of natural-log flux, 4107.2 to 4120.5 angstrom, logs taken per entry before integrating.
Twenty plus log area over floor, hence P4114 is 22.2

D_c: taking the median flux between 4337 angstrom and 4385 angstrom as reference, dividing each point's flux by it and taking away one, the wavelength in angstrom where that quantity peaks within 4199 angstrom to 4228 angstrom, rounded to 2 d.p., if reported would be 4207.72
